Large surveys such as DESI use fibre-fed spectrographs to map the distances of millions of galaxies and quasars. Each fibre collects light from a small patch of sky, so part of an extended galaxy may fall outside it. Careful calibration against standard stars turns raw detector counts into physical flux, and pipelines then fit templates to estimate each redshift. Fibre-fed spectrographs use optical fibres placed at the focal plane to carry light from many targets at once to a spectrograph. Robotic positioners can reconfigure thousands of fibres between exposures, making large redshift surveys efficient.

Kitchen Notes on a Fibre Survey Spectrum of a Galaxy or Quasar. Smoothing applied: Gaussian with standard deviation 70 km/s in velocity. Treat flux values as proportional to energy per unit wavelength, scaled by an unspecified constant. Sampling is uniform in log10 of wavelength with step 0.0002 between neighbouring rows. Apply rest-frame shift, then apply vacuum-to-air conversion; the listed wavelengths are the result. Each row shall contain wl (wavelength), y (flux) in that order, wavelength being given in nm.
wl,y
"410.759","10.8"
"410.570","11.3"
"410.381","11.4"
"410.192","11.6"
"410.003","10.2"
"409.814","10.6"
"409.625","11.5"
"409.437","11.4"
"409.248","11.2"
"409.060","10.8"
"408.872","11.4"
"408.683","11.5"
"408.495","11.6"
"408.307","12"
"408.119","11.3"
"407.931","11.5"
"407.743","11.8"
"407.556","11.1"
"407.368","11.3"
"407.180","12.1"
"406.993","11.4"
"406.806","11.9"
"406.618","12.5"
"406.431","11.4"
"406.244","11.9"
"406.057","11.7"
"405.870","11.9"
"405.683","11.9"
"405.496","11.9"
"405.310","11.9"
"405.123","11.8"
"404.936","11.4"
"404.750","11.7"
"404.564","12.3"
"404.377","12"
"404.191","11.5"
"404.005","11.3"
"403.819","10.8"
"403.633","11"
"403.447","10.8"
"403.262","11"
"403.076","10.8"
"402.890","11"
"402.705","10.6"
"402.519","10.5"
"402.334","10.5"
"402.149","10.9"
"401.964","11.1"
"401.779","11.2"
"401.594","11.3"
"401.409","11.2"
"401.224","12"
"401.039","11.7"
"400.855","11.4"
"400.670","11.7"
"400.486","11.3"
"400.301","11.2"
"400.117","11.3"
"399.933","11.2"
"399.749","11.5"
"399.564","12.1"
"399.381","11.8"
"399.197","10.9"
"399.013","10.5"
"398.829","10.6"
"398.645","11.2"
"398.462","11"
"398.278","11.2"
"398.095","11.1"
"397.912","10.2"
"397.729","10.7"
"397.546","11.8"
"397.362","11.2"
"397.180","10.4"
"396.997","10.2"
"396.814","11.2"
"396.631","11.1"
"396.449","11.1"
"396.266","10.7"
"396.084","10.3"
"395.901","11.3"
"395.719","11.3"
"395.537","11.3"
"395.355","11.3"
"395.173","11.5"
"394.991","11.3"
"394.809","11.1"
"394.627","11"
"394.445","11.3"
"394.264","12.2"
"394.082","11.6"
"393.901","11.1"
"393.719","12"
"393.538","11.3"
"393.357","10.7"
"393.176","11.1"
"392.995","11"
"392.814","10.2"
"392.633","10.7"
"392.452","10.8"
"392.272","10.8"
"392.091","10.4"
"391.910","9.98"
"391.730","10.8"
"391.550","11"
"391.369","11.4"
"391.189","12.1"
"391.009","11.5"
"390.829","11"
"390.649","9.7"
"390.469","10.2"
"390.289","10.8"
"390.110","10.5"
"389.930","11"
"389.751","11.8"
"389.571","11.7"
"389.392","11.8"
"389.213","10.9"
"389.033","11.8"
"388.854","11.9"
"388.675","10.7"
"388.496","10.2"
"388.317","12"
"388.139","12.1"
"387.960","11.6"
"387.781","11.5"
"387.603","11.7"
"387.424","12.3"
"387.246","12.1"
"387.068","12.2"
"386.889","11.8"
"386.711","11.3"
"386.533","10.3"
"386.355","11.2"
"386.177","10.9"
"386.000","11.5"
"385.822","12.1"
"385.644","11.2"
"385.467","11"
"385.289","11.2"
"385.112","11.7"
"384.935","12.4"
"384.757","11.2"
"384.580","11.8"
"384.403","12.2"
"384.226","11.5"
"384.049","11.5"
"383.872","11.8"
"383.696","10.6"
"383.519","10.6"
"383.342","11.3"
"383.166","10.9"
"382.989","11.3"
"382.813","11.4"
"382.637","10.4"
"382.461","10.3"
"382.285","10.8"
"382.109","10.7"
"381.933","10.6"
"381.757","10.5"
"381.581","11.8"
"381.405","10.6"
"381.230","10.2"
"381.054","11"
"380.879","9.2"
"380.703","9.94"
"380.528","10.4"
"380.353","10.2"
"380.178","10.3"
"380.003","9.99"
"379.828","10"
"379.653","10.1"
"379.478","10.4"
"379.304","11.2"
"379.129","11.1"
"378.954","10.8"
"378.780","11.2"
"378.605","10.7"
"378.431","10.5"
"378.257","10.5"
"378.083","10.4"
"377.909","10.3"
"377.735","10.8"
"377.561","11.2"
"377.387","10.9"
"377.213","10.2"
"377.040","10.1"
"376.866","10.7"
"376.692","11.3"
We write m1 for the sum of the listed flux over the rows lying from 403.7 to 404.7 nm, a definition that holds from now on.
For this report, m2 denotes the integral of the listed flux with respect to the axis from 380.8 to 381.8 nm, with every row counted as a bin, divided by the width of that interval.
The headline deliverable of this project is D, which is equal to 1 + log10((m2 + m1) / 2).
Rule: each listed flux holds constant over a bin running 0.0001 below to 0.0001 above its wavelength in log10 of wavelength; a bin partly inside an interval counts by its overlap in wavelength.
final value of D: 2.53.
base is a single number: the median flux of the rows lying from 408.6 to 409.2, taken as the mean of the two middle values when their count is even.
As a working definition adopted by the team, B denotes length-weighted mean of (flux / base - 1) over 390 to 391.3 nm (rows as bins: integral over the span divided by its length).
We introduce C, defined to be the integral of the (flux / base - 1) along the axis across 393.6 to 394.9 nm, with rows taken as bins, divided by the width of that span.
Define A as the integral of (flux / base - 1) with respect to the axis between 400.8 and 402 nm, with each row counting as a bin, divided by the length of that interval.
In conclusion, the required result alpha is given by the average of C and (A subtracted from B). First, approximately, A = 0.003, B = -0.049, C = 0.006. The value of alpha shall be -0.023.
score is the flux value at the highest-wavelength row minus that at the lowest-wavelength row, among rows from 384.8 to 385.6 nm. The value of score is -1.4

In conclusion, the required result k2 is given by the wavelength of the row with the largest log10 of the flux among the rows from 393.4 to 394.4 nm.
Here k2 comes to 394.264 nm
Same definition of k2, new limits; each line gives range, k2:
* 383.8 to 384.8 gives 384.403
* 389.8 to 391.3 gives 391.189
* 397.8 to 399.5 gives 399.381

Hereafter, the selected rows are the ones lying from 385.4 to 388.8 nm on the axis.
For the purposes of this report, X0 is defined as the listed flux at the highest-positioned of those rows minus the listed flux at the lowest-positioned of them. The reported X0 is -0.3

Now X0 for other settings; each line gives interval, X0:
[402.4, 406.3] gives 1.4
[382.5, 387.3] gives 1.7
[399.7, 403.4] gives -0.5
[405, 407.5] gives -0.5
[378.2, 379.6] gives -0.1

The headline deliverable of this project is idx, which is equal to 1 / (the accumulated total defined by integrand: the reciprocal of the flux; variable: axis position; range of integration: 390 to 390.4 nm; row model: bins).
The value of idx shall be 27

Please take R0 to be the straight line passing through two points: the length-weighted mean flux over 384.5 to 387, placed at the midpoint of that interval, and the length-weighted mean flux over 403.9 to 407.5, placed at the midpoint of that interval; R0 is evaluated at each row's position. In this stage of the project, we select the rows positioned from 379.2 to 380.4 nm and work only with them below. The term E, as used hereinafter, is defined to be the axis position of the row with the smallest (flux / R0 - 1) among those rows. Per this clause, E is 380.003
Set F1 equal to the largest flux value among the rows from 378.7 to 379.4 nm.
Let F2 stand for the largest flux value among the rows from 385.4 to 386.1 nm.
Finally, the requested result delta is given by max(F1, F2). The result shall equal 12.10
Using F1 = 11.2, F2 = 12.1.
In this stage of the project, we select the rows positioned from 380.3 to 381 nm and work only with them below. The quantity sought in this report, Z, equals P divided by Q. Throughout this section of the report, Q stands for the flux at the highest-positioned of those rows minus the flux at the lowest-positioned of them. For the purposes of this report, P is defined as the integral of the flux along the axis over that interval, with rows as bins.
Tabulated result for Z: -7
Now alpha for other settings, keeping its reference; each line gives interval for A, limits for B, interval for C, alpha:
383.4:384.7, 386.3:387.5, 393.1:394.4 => 0.009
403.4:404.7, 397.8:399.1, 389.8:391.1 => -0.056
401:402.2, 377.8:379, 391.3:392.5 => -0.061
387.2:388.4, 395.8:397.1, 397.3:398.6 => -0.062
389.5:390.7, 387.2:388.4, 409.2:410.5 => 0.034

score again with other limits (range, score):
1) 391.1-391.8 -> -1.3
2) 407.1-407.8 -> -0.3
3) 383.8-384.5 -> 0.4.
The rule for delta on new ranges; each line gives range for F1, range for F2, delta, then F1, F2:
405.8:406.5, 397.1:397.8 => 11.90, 11.9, 11.8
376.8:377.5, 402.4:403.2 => 11.00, 10.9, 11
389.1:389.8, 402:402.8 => 11.80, 11.8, 10.9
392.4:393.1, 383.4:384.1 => 11.80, 11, 11.8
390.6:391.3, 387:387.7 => 12.30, 12.1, 12.3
